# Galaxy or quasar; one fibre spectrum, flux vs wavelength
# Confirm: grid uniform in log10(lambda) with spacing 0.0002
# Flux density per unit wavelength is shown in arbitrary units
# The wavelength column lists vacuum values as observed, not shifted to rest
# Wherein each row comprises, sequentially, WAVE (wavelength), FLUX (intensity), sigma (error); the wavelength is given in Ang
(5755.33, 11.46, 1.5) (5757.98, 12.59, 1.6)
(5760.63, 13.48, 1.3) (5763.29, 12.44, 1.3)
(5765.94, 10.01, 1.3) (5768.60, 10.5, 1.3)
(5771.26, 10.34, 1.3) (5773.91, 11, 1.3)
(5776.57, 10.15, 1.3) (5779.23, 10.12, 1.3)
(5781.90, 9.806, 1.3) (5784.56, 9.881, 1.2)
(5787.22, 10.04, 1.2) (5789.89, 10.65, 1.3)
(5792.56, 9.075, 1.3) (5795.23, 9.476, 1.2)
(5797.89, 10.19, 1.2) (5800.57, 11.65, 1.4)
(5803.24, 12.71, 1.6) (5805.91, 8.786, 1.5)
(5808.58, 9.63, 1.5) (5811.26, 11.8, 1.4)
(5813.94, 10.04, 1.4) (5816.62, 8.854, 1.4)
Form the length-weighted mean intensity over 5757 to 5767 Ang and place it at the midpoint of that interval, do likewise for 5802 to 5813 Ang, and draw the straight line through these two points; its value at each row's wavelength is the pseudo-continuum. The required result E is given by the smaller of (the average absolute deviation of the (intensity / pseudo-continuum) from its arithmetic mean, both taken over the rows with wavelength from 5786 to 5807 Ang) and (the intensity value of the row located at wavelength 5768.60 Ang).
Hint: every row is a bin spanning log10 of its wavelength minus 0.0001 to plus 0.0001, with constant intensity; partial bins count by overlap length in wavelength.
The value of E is 0.10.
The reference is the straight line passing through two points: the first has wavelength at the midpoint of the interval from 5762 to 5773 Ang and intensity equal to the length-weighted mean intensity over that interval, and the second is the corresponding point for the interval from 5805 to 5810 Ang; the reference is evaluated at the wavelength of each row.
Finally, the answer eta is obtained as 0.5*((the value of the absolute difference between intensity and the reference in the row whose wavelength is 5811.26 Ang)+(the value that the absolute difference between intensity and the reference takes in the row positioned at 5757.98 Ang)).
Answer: 2.03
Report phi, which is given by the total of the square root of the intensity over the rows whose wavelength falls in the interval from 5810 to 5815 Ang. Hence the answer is 6.6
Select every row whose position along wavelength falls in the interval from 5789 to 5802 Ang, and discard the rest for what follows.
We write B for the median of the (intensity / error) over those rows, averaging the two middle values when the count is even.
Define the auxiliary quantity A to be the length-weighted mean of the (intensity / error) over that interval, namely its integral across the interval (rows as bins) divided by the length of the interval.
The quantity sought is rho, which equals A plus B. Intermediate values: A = 7.97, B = 8.2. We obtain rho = 16.2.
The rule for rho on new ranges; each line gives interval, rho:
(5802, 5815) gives 14.3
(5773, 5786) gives 15.8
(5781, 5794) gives 16.1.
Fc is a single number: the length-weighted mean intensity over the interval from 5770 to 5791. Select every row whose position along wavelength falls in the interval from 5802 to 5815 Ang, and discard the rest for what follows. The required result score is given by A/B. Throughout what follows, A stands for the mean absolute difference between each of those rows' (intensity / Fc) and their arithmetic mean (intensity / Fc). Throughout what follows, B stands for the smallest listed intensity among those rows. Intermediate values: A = 0.130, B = 8.786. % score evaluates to 0.015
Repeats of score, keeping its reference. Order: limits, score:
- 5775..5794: 0.003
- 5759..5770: 0.013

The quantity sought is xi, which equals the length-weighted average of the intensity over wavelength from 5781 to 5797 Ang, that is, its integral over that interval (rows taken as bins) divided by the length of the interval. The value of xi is 9.8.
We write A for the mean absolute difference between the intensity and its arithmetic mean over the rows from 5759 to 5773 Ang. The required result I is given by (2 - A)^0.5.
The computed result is 0.85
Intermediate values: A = 1.3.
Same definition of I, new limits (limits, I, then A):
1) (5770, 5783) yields 1.30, 0.3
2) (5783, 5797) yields 1.25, 0.4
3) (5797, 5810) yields 0.85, 1.3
